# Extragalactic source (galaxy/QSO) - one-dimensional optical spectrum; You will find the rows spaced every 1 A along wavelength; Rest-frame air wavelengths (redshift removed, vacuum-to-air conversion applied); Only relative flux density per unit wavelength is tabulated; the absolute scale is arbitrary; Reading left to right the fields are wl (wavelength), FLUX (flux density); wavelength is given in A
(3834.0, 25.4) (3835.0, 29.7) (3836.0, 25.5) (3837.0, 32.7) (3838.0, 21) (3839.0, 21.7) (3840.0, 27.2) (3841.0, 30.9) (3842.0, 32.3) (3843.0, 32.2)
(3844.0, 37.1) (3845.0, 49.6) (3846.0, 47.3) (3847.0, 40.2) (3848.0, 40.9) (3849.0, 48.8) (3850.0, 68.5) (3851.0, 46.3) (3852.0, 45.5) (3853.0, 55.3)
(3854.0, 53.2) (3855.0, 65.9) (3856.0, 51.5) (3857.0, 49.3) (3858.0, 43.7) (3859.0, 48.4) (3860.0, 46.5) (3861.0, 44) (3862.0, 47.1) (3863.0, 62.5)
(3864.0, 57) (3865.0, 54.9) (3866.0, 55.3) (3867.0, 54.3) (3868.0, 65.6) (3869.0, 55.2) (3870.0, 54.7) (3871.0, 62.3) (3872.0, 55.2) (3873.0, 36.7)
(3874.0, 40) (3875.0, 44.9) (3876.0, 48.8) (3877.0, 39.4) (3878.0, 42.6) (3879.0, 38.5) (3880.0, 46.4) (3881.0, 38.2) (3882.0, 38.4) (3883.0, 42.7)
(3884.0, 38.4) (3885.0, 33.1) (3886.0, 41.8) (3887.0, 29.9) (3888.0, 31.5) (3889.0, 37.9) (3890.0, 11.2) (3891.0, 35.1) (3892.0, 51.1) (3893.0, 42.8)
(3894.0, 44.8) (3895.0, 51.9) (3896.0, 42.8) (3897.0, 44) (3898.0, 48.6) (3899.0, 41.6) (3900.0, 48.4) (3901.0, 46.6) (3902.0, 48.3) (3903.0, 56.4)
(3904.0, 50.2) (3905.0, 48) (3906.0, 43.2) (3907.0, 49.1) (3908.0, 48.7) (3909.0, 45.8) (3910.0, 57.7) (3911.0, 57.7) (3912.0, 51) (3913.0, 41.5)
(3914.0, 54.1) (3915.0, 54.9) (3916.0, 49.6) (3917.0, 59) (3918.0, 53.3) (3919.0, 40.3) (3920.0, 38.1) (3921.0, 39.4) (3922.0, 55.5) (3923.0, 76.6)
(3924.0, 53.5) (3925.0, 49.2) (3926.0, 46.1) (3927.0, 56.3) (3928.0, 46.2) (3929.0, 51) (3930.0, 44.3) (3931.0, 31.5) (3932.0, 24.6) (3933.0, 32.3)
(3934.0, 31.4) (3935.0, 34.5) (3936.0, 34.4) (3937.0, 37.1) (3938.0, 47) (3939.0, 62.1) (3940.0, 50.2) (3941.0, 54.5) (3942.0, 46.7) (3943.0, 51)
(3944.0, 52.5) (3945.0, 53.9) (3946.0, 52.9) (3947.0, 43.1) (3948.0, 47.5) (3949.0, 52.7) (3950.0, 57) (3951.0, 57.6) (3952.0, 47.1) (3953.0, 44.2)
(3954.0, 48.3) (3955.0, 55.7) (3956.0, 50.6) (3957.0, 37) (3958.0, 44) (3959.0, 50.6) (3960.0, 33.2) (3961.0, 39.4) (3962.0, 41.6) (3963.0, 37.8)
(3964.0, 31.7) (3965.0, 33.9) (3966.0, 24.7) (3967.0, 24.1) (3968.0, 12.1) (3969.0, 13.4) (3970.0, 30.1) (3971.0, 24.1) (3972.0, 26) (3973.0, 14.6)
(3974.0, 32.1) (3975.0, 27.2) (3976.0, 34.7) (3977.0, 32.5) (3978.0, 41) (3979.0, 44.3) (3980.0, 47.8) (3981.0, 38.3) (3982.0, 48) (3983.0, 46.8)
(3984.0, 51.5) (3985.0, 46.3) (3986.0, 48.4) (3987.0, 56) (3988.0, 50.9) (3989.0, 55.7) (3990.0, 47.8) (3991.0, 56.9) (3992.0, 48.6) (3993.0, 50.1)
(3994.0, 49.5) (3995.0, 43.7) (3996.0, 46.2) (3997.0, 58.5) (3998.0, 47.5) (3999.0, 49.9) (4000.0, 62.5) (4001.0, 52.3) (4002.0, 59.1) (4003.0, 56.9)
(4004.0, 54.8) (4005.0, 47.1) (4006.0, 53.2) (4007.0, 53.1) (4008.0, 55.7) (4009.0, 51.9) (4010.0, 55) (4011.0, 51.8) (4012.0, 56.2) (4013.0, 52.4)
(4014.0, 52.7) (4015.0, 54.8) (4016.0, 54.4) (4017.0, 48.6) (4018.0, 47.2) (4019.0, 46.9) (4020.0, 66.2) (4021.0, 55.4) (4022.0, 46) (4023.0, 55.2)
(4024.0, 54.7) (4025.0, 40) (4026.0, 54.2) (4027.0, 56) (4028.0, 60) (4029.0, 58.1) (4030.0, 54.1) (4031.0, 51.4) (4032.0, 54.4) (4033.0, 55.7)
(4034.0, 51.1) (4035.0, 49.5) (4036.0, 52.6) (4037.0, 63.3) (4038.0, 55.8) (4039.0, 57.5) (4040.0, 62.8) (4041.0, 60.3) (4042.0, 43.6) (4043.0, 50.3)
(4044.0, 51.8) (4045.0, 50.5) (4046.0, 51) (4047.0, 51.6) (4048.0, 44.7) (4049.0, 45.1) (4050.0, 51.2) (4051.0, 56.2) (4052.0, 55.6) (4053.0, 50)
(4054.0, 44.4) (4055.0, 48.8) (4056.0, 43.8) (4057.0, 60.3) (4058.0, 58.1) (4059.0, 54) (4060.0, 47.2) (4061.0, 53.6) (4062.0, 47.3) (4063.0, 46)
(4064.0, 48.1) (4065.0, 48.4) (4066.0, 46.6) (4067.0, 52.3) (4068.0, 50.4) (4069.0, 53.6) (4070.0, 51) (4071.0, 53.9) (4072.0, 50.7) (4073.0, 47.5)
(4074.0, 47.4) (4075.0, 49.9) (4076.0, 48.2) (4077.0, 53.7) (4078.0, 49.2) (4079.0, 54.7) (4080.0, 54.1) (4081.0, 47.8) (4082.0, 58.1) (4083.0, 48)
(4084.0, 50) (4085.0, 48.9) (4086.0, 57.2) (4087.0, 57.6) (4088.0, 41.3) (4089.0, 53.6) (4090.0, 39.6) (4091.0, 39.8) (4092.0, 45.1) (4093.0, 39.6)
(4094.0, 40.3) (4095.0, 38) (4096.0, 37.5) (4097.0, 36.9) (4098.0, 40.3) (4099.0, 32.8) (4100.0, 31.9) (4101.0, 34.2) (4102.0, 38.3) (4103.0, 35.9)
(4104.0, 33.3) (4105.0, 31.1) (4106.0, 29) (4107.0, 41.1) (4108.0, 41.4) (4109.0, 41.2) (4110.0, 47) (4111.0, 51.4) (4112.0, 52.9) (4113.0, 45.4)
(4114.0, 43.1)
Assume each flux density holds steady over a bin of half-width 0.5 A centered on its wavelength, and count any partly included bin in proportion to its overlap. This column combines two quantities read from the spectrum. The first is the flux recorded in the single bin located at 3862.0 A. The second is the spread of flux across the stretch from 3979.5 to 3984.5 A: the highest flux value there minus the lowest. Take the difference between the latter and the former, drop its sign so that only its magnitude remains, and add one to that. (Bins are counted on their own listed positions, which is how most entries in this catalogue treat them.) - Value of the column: 35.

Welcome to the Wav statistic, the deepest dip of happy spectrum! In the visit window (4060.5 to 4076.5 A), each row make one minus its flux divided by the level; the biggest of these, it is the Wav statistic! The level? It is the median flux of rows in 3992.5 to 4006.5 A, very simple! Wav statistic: 0.10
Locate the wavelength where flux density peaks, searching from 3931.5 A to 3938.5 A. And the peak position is 3938.0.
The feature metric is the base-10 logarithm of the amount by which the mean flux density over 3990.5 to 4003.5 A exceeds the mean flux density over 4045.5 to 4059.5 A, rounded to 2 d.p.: 0.14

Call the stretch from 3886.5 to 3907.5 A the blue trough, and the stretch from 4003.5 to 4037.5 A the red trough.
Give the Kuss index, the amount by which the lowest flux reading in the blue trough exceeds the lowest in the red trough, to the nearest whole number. -29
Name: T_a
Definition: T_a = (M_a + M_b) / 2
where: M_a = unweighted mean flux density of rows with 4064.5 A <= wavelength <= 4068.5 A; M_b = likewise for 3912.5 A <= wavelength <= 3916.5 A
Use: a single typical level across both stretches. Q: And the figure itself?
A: 49.7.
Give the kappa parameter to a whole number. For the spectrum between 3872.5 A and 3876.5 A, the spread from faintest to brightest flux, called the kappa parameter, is 12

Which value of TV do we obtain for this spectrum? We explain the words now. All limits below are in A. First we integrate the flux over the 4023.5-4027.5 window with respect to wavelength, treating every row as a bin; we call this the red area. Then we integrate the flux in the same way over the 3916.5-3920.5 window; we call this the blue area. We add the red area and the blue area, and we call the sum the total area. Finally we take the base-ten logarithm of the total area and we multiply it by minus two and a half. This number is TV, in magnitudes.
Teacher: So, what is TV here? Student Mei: -6.49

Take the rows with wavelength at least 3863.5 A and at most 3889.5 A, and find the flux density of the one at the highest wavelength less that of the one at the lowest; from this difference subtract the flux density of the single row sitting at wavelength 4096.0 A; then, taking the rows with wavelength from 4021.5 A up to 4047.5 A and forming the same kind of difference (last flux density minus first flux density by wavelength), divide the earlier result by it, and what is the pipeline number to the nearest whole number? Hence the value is -10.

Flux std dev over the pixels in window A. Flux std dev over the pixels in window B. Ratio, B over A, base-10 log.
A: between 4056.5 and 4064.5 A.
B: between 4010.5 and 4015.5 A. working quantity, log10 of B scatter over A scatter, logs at -0.5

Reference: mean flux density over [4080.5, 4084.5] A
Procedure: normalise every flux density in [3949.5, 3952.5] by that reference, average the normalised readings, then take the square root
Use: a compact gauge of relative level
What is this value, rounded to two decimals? 1.03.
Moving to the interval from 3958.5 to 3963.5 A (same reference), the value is 0.89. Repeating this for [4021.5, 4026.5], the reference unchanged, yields 0.99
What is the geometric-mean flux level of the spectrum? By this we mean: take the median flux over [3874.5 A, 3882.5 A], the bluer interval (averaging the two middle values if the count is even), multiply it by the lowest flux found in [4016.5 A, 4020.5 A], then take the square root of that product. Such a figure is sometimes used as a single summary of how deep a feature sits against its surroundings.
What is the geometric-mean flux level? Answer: 43.9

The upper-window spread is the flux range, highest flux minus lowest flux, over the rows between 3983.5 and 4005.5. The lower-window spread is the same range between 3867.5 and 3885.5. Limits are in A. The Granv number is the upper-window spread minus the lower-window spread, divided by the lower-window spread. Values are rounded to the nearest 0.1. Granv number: -0.4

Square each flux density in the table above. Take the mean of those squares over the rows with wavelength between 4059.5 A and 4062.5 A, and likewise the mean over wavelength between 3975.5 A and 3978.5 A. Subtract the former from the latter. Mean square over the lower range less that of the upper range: -1132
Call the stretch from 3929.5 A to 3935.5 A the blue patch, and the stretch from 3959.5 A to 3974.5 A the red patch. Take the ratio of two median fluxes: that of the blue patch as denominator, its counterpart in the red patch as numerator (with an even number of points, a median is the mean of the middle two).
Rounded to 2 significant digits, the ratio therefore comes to 0.94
